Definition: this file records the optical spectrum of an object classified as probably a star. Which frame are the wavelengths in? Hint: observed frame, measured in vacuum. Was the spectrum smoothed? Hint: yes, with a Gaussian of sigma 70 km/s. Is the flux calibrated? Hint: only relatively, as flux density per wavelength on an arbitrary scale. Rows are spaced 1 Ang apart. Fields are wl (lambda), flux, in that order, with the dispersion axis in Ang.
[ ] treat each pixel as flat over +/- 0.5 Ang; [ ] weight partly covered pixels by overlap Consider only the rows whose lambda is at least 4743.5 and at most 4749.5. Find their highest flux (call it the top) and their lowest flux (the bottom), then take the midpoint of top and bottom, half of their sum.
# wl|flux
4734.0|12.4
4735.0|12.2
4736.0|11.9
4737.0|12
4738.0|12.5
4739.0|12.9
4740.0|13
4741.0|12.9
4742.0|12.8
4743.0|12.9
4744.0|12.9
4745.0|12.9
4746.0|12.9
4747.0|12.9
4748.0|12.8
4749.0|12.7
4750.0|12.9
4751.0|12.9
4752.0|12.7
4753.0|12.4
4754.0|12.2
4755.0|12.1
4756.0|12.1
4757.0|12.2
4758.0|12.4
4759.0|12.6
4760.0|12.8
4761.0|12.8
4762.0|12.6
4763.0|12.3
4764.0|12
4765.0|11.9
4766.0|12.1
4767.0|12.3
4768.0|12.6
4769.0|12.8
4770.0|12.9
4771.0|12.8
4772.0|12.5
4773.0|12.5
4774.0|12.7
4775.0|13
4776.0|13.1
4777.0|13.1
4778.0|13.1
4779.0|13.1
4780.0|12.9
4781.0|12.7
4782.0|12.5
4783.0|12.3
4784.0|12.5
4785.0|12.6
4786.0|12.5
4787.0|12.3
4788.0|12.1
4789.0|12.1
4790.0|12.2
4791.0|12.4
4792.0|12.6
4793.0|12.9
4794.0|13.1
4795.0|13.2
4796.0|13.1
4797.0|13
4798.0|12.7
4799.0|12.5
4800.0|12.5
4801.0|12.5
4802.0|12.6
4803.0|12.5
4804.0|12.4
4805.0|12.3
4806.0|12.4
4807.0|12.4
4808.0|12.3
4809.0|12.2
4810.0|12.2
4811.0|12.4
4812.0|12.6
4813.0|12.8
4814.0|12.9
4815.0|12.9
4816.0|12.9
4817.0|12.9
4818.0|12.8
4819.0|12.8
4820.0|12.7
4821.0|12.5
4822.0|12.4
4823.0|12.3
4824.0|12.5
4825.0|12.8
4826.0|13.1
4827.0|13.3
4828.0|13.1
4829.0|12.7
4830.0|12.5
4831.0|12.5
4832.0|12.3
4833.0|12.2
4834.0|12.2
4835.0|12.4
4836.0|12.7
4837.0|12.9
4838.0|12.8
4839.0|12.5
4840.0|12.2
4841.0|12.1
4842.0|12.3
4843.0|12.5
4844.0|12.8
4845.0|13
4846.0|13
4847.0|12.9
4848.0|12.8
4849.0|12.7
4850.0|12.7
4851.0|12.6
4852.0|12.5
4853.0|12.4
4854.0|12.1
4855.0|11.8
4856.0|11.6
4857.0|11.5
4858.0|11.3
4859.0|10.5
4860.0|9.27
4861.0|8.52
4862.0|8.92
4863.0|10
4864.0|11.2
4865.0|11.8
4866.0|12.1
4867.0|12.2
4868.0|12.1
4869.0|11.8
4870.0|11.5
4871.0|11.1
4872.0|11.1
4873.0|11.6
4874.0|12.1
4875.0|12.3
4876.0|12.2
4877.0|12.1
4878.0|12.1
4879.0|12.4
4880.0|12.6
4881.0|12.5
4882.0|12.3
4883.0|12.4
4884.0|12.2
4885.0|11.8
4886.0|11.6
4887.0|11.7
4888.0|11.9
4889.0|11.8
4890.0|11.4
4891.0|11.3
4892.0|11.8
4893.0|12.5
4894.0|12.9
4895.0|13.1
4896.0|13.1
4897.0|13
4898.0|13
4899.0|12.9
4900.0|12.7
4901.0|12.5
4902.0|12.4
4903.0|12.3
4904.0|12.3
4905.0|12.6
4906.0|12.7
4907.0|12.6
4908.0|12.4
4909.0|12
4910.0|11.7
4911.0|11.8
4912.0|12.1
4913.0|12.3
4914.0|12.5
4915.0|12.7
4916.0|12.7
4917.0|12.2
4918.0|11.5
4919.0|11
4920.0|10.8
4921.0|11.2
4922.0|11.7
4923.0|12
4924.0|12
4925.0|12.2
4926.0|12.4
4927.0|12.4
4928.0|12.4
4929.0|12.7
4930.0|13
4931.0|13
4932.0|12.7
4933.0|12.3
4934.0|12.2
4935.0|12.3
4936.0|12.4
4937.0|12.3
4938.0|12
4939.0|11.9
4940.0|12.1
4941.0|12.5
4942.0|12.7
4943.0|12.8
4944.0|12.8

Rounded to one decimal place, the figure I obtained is 12.8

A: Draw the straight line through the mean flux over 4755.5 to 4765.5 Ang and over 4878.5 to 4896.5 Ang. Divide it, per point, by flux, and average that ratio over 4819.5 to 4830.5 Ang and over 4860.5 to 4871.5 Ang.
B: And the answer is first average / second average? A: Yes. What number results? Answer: 0.86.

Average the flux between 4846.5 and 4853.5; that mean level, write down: 12.7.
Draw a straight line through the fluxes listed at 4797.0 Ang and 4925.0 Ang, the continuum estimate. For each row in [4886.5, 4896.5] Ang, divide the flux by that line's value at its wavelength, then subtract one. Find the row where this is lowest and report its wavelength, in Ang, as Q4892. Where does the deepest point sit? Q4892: 4891.0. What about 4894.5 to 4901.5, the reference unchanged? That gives 4901.0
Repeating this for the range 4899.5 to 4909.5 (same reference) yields 4909.0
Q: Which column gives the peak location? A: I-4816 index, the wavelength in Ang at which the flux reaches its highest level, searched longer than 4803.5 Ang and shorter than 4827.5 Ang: 4827.0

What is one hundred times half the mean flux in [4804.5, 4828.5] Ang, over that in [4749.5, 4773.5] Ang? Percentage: 50.7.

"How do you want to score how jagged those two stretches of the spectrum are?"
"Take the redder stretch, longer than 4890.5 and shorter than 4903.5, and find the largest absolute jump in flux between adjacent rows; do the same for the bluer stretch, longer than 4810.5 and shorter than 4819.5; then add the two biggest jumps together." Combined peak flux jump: 0.90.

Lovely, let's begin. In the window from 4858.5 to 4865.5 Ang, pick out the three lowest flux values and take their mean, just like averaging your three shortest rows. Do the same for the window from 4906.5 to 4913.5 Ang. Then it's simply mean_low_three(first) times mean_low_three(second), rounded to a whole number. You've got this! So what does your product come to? 105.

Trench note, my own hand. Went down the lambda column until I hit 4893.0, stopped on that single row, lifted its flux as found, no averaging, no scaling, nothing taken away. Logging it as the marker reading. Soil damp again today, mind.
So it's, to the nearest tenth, 12.5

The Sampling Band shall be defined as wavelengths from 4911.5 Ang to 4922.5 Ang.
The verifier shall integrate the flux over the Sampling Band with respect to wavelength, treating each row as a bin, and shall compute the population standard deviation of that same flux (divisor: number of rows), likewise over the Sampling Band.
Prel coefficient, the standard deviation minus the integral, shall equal -130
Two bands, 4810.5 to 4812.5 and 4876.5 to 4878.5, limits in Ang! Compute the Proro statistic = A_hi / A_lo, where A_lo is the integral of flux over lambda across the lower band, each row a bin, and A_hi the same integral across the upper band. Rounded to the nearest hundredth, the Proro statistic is 0.97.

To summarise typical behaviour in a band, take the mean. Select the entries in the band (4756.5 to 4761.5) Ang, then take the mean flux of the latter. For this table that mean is 12.6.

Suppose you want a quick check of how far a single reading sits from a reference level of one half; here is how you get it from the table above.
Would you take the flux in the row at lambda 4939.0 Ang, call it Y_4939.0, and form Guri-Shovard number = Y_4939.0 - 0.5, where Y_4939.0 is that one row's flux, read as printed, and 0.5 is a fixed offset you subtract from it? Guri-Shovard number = 11.4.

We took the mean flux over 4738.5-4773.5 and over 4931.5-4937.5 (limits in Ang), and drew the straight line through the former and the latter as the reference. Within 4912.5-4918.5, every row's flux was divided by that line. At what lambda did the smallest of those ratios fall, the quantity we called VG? 4918.0 Ang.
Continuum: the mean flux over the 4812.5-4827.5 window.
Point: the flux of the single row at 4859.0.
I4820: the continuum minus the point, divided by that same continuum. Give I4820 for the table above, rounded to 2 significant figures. 0.18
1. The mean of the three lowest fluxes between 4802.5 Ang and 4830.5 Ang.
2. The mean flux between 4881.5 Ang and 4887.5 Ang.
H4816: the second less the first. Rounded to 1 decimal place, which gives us -0.2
